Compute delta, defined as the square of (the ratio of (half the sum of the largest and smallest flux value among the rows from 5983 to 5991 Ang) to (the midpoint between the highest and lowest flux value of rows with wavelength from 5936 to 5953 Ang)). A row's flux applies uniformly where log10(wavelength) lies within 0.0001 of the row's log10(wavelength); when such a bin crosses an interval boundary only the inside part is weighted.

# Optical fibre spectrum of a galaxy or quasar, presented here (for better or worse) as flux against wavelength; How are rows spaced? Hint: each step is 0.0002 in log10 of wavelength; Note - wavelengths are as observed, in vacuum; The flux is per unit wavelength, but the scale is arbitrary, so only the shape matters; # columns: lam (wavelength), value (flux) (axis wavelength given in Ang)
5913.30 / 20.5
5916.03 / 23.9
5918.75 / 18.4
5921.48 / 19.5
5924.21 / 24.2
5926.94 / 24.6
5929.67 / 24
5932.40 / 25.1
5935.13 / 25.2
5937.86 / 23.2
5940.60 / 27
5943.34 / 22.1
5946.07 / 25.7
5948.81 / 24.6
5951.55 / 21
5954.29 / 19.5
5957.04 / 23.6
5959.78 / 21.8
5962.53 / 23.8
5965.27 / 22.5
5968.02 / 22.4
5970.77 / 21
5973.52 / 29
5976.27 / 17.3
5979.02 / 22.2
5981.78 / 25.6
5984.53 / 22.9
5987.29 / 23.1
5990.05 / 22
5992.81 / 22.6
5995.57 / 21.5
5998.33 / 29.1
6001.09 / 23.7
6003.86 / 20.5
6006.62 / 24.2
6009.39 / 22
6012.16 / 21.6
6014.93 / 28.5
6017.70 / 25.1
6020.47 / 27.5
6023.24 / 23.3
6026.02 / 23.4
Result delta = 0.88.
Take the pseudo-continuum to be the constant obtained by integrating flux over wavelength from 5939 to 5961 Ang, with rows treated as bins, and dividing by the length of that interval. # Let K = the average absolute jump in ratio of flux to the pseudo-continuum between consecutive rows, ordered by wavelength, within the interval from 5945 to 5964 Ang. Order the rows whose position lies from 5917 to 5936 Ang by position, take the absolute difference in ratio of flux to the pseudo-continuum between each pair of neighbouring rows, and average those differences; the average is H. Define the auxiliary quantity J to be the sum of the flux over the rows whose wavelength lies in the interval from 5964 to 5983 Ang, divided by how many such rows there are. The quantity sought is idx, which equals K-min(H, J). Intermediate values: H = 0.06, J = 22.9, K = 0.10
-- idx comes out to 0.04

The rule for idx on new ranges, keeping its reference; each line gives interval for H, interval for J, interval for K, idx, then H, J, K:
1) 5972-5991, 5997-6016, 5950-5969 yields -0.09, 0.17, 24.2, 0.08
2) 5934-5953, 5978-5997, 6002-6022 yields 0.00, 0.14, 22.8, 0.14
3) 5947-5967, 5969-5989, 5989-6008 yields 0.05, 0.10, 23.0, 0.16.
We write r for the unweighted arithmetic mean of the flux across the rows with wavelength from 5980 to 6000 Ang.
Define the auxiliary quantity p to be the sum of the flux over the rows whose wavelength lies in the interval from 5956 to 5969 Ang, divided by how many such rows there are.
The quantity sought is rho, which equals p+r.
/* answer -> 46.6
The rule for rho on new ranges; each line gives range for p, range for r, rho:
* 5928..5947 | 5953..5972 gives 46.7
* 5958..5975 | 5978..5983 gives 47.3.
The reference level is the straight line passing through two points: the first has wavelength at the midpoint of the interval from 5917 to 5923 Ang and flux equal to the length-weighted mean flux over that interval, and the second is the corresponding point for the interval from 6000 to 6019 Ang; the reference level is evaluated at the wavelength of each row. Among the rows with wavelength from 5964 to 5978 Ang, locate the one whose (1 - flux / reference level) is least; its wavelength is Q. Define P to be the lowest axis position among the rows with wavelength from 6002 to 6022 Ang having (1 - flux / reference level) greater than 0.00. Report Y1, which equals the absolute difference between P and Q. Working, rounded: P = 6003.86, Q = 5973.52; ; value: 30.3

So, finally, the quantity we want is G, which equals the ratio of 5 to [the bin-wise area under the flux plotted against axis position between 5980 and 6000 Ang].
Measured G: 0.011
